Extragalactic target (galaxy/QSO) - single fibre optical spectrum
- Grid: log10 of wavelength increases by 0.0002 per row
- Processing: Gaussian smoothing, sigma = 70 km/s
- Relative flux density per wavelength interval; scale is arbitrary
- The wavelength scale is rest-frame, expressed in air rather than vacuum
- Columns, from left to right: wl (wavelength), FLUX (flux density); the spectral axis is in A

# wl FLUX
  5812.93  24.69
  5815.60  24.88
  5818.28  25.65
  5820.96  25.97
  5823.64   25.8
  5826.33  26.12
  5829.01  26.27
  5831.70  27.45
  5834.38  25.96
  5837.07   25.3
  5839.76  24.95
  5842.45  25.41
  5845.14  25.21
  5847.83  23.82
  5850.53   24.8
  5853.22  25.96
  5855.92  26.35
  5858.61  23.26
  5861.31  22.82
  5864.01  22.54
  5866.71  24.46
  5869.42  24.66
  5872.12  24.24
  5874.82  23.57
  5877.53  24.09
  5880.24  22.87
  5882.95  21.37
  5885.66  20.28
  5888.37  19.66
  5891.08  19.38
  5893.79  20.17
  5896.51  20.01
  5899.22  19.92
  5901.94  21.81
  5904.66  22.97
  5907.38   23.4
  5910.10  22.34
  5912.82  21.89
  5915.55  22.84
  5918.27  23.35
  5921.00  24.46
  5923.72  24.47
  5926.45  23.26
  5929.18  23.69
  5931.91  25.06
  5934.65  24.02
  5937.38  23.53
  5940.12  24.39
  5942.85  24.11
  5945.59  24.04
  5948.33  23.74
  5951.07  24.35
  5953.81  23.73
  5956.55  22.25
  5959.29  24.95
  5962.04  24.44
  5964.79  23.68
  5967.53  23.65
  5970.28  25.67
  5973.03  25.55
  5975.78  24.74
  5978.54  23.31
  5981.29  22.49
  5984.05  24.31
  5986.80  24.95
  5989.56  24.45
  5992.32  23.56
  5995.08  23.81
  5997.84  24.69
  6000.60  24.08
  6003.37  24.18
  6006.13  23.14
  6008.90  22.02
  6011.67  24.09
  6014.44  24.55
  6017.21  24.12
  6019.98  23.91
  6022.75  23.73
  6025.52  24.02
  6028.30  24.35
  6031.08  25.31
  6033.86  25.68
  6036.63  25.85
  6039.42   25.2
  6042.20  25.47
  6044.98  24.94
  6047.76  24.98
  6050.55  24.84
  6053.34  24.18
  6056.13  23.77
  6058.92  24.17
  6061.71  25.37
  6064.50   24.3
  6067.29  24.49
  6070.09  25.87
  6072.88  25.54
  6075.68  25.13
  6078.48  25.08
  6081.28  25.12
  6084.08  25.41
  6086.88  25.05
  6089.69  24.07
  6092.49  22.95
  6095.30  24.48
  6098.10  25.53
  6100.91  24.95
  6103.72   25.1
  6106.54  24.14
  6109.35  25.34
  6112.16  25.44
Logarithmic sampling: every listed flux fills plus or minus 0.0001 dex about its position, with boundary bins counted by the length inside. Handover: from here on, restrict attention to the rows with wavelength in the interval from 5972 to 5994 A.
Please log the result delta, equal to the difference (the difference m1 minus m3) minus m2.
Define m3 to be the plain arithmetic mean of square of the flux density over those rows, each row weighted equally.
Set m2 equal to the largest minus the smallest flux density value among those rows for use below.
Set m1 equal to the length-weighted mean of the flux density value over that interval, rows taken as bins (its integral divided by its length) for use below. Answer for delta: -564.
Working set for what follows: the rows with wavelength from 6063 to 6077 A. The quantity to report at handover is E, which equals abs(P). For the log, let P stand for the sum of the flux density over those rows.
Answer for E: 125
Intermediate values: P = 125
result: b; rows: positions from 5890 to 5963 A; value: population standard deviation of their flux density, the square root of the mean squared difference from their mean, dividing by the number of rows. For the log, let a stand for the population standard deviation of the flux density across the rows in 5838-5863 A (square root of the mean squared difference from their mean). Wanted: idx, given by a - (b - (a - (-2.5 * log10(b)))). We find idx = 1.2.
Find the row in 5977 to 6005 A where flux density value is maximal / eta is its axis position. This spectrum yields 5986.80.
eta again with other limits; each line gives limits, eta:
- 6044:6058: 6047.76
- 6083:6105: 6098.10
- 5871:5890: 5872.12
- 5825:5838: 5831.70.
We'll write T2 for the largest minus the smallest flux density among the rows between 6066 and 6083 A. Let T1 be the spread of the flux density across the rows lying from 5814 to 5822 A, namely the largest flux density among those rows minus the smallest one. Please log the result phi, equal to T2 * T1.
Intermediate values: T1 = 1.1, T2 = 1.4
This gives 2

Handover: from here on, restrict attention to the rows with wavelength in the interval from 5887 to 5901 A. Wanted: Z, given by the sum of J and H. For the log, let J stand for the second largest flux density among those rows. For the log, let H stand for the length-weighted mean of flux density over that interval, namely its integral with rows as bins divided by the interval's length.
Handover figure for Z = 39.9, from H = 19.9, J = 20.01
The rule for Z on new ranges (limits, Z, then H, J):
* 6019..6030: 48.1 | 24.0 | 24.02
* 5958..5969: 48.6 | 24.2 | 24.44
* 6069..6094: 50.4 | 24.9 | 25.54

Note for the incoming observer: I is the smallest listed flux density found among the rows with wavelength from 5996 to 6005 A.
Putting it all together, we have 24.08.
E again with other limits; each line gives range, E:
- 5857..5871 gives 118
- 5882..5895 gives 101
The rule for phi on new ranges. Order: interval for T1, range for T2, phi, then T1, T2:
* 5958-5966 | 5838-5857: 3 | 1.3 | 2.5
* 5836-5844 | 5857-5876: 1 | 0.5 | 2.1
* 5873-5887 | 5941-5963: 10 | 3.8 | 2.7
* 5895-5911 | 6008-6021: 9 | 3.5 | 2.5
